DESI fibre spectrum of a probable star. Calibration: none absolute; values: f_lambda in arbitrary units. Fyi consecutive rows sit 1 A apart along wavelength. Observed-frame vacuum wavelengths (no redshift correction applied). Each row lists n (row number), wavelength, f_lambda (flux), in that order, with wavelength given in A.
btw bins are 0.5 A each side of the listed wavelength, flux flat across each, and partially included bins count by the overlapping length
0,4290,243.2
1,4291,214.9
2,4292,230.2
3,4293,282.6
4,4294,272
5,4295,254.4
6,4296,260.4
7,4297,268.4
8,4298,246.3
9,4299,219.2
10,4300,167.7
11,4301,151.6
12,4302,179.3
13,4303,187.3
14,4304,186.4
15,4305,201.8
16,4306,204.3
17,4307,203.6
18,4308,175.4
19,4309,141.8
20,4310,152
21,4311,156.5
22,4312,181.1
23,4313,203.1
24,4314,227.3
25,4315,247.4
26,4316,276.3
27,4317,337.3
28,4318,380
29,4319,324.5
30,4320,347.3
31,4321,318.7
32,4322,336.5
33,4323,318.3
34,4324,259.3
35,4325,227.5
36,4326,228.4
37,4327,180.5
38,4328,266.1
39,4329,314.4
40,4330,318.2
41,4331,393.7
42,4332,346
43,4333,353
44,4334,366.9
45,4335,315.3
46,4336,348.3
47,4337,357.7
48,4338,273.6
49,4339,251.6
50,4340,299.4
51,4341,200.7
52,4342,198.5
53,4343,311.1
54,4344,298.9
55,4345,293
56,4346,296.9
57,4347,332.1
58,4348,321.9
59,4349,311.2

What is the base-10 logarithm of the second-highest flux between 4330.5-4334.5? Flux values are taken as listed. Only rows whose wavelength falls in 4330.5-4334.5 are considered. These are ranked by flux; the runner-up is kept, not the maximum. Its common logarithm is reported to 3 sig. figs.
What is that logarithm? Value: 2.56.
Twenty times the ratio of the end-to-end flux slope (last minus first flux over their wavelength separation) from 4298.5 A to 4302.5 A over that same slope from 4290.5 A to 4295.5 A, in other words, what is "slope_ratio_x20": -27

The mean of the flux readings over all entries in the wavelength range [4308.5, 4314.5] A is 177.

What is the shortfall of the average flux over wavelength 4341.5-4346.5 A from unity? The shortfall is -279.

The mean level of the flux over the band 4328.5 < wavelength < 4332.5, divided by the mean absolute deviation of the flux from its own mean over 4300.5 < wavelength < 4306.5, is 26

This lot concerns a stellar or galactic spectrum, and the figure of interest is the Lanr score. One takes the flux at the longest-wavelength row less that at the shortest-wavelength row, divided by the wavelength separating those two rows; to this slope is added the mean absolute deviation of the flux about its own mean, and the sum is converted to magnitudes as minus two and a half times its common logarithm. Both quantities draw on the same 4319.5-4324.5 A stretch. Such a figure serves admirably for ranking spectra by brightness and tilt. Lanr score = 0.4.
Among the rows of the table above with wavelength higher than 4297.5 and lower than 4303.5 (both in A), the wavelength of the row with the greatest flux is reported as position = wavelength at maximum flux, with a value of 4298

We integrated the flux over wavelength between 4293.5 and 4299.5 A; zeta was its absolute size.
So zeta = 1521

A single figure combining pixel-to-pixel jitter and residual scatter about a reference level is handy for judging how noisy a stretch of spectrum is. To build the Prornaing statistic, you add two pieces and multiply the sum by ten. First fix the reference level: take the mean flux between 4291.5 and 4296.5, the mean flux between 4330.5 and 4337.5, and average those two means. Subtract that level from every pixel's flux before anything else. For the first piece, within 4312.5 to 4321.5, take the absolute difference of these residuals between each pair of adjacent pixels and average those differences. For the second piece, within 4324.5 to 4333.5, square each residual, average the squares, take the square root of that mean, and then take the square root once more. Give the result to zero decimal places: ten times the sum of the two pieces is 437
